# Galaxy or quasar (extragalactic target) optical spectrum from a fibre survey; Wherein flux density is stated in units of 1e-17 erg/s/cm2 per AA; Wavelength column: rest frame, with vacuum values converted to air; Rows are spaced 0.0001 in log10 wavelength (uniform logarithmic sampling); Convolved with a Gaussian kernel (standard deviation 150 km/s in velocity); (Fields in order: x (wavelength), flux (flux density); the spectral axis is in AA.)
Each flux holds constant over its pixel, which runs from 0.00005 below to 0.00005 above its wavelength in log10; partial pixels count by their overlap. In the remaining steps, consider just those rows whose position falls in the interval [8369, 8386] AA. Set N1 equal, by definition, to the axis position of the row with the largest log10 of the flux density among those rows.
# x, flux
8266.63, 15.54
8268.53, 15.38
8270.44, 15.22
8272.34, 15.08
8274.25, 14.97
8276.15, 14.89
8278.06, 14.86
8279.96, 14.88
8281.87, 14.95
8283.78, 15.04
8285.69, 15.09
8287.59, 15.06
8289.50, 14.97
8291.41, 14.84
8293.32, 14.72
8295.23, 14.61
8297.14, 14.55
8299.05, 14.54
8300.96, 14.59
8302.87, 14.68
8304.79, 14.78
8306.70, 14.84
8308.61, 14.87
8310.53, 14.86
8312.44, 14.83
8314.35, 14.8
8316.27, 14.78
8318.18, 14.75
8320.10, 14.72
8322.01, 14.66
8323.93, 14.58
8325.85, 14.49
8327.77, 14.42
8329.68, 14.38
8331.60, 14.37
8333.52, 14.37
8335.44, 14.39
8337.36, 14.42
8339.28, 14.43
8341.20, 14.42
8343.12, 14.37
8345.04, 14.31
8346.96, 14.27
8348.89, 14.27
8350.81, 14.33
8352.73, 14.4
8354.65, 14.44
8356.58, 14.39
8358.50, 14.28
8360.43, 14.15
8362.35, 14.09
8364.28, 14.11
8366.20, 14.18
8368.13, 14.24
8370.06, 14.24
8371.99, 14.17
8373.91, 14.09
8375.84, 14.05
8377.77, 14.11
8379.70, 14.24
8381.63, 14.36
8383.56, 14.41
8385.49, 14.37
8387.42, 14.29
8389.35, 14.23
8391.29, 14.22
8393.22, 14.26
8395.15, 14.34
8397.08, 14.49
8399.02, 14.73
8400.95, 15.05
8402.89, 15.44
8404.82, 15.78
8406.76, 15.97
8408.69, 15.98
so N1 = 8383.56 AA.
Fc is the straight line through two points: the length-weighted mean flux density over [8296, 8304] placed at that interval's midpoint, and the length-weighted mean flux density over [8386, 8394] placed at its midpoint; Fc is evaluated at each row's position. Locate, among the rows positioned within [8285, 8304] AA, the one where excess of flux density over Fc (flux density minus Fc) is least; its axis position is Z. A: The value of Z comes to 8299.05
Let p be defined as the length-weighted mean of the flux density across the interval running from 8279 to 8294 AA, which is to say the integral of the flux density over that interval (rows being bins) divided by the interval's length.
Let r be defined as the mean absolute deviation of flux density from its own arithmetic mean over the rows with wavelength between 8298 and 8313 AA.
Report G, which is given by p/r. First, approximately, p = 15.0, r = 0.11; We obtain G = 137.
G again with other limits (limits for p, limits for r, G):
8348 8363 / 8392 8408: 26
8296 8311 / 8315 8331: 113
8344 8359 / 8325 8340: 459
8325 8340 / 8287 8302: 87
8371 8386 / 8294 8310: 129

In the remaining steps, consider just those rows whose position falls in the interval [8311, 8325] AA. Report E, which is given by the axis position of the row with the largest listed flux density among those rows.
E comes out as 8312.44 AA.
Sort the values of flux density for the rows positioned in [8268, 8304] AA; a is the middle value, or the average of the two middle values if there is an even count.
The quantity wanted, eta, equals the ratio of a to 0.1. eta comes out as 149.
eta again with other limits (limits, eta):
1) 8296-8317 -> 148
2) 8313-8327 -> 147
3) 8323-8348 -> 144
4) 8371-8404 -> 143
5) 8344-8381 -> 142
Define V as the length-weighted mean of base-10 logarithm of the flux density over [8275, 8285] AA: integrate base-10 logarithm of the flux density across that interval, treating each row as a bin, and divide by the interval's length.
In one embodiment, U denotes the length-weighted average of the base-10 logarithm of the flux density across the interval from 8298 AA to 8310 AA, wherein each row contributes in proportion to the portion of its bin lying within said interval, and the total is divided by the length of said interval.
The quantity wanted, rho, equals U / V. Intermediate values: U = 1.17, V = 1.17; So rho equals 0.99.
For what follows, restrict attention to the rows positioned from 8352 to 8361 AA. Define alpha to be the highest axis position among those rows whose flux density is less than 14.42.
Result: 8360.43 AA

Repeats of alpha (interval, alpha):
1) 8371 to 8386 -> 8385.49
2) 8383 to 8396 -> 8395.15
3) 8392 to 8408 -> 8395.15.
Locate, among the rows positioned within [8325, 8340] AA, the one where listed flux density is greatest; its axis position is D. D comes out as 8325.85 AA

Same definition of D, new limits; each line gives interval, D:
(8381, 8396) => 8383.56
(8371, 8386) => 8383.56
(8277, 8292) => 8285.69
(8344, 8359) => 8354.65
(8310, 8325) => 8310.53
